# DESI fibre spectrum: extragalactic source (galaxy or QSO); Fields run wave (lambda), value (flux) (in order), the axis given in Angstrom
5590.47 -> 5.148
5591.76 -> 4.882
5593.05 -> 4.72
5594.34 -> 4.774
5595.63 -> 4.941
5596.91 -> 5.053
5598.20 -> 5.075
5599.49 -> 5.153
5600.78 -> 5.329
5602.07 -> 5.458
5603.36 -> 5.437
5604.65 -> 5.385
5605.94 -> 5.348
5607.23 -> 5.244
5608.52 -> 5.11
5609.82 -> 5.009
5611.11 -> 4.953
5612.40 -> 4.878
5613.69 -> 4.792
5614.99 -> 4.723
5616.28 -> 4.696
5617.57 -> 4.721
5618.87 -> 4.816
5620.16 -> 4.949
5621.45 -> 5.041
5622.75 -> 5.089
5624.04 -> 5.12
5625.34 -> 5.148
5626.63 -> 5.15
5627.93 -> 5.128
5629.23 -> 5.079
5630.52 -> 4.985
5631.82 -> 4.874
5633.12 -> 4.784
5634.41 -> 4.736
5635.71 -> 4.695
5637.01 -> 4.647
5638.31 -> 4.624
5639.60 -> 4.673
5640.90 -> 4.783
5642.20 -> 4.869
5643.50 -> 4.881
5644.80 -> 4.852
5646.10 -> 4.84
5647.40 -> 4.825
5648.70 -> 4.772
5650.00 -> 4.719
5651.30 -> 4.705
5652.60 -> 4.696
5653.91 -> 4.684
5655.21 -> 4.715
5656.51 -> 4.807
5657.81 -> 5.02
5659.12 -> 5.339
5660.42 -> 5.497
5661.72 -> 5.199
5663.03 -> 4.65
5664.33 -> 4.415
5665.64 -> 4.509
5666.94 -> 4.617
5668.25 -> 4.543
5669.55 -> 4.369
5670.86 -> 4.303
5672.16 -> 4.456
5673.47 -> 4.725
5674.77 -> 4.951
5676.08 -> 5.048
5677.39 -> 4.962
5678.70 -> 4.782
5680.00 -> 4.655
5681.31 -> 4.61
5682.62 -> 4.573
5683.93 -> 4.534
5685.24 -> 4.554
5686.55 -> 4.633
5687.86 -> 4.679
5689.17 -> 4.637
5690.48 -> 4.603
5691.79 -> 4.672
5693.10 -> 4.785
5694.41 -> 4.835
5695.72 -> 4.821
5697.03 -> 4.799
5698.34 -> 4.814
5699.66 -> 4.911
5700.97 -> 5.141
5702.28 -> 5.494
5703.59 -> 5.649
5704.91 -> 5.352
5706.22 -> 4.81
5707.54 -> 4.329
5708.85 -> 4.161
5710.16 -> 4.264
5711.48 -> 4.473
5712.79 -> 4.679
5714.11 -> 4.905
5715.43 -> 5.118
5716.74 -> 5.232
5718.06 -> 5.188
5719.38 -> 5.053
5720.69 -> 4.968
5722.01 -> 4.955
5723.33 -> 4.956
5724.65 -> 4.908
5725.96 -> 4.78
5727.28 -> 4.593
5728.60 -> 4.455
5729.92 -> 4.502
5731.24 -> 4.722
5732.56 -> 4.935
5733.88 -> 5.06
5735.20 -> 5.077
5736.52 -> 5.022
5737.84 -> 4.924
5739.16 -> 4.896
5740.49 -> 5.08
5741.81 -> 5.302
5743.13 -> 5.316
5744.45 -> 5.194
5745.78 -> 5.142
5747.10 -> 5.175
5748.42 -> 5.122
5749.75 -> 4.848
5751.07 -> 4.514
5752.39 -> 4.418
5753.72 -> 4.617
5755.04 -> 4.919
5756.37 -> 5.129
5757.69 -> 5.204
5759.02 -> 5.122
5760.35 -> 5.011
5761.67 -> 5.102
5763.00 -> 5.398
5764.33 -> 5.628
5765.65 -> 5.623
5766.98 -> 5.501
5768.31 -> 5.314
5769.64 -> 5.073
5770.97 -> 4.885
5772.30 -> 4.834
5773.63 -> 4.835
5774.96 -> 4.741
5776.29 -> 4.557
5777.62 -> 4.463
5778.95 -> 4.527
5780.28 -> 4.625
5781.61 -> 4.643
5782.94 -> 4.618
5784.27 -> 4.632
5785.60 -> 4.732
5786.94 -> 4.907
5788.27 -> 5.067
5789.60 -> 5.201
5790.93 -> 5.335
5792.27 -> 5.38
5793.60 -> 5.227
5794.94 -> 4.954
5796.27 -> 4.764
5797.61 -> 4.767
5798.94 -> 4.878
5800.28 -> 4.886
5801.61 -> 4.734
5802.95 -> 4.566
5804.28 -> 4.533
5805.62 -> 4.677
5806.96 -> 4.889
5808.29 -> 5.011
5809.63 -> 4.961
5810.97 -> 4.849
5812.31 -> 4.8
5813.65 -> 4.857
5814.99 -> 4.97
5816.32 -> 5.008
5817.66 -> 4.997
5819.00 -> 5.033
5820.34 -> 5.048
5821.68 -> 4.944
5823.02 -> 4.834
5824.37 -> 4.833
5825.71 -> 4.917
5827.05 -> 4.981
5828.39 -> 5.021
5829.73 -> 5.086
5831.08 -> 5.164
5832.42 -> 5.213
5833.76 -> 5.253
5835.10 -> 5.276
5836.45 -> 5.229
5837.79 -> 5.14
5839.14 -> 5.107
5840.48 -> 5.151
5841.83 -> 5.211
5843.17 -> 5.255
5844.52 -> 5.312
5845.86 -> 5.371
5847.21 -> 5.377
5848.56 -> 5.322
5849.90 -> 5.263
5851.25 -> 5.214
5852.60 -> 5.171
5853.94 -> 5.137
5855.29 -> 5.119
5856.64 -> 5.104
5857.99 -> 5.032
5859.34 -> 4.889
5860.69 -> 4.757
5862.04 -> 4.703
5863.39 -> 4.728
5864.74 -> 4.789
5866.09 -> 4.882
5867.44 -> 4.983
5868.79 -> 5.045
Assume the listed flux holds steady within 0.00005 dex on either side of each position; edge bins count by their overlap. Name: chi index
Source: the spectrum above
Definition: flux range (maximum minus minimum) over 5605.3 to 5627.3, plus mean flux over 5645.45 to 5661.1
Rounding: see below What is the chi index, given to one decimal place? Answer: 5.5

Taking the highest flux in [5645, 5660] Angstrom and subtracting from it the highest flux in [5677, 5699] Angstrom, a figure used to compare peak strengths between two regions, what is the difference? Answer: 0.4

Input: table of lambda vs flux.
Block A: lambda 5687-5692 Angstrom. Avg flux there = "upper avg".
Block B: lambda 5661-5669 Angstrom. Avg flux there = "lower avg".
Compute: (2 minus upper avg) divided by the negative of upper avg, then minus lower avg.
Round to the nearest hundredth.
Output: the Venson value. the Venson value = -4.09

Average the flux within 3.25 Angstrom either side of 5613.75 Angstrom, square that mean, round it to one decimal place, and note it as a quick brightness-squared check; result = 23.1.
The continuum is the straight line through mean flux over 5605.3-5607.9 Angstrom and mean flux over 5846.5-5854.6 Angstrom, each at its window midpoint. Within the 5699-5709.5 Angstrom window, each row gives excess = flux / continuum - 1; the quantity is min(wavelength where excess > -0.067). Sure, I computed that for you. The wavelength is 5700.97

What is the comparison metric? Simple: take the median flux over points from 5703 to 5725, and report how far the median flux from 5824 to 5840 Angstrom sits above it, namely 0.17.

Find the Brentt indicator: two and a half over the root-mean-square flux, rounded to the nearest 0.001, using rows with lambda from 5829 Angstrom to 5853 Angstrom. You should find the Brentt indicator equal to 0.478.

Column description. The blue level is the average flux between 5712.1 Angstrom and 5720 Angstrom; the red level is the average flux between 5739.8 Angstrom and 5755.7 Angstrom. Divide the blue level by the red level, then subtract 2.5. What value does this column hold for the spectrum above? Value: -1.49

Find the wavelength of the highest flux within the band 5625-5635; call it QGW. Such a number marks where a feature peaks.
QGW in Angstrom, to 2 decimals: 5626.63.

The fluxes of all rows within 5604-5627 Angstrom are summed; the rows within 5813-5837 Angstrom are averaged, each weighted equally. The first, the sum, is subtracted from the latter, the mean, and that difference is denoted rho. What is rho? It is -85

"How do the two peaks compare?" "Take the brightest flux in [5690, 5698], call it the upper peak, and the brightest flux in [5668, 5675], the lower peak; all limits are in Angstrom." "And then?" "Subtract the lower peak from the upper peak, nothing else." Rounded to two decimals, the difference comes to -0.12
